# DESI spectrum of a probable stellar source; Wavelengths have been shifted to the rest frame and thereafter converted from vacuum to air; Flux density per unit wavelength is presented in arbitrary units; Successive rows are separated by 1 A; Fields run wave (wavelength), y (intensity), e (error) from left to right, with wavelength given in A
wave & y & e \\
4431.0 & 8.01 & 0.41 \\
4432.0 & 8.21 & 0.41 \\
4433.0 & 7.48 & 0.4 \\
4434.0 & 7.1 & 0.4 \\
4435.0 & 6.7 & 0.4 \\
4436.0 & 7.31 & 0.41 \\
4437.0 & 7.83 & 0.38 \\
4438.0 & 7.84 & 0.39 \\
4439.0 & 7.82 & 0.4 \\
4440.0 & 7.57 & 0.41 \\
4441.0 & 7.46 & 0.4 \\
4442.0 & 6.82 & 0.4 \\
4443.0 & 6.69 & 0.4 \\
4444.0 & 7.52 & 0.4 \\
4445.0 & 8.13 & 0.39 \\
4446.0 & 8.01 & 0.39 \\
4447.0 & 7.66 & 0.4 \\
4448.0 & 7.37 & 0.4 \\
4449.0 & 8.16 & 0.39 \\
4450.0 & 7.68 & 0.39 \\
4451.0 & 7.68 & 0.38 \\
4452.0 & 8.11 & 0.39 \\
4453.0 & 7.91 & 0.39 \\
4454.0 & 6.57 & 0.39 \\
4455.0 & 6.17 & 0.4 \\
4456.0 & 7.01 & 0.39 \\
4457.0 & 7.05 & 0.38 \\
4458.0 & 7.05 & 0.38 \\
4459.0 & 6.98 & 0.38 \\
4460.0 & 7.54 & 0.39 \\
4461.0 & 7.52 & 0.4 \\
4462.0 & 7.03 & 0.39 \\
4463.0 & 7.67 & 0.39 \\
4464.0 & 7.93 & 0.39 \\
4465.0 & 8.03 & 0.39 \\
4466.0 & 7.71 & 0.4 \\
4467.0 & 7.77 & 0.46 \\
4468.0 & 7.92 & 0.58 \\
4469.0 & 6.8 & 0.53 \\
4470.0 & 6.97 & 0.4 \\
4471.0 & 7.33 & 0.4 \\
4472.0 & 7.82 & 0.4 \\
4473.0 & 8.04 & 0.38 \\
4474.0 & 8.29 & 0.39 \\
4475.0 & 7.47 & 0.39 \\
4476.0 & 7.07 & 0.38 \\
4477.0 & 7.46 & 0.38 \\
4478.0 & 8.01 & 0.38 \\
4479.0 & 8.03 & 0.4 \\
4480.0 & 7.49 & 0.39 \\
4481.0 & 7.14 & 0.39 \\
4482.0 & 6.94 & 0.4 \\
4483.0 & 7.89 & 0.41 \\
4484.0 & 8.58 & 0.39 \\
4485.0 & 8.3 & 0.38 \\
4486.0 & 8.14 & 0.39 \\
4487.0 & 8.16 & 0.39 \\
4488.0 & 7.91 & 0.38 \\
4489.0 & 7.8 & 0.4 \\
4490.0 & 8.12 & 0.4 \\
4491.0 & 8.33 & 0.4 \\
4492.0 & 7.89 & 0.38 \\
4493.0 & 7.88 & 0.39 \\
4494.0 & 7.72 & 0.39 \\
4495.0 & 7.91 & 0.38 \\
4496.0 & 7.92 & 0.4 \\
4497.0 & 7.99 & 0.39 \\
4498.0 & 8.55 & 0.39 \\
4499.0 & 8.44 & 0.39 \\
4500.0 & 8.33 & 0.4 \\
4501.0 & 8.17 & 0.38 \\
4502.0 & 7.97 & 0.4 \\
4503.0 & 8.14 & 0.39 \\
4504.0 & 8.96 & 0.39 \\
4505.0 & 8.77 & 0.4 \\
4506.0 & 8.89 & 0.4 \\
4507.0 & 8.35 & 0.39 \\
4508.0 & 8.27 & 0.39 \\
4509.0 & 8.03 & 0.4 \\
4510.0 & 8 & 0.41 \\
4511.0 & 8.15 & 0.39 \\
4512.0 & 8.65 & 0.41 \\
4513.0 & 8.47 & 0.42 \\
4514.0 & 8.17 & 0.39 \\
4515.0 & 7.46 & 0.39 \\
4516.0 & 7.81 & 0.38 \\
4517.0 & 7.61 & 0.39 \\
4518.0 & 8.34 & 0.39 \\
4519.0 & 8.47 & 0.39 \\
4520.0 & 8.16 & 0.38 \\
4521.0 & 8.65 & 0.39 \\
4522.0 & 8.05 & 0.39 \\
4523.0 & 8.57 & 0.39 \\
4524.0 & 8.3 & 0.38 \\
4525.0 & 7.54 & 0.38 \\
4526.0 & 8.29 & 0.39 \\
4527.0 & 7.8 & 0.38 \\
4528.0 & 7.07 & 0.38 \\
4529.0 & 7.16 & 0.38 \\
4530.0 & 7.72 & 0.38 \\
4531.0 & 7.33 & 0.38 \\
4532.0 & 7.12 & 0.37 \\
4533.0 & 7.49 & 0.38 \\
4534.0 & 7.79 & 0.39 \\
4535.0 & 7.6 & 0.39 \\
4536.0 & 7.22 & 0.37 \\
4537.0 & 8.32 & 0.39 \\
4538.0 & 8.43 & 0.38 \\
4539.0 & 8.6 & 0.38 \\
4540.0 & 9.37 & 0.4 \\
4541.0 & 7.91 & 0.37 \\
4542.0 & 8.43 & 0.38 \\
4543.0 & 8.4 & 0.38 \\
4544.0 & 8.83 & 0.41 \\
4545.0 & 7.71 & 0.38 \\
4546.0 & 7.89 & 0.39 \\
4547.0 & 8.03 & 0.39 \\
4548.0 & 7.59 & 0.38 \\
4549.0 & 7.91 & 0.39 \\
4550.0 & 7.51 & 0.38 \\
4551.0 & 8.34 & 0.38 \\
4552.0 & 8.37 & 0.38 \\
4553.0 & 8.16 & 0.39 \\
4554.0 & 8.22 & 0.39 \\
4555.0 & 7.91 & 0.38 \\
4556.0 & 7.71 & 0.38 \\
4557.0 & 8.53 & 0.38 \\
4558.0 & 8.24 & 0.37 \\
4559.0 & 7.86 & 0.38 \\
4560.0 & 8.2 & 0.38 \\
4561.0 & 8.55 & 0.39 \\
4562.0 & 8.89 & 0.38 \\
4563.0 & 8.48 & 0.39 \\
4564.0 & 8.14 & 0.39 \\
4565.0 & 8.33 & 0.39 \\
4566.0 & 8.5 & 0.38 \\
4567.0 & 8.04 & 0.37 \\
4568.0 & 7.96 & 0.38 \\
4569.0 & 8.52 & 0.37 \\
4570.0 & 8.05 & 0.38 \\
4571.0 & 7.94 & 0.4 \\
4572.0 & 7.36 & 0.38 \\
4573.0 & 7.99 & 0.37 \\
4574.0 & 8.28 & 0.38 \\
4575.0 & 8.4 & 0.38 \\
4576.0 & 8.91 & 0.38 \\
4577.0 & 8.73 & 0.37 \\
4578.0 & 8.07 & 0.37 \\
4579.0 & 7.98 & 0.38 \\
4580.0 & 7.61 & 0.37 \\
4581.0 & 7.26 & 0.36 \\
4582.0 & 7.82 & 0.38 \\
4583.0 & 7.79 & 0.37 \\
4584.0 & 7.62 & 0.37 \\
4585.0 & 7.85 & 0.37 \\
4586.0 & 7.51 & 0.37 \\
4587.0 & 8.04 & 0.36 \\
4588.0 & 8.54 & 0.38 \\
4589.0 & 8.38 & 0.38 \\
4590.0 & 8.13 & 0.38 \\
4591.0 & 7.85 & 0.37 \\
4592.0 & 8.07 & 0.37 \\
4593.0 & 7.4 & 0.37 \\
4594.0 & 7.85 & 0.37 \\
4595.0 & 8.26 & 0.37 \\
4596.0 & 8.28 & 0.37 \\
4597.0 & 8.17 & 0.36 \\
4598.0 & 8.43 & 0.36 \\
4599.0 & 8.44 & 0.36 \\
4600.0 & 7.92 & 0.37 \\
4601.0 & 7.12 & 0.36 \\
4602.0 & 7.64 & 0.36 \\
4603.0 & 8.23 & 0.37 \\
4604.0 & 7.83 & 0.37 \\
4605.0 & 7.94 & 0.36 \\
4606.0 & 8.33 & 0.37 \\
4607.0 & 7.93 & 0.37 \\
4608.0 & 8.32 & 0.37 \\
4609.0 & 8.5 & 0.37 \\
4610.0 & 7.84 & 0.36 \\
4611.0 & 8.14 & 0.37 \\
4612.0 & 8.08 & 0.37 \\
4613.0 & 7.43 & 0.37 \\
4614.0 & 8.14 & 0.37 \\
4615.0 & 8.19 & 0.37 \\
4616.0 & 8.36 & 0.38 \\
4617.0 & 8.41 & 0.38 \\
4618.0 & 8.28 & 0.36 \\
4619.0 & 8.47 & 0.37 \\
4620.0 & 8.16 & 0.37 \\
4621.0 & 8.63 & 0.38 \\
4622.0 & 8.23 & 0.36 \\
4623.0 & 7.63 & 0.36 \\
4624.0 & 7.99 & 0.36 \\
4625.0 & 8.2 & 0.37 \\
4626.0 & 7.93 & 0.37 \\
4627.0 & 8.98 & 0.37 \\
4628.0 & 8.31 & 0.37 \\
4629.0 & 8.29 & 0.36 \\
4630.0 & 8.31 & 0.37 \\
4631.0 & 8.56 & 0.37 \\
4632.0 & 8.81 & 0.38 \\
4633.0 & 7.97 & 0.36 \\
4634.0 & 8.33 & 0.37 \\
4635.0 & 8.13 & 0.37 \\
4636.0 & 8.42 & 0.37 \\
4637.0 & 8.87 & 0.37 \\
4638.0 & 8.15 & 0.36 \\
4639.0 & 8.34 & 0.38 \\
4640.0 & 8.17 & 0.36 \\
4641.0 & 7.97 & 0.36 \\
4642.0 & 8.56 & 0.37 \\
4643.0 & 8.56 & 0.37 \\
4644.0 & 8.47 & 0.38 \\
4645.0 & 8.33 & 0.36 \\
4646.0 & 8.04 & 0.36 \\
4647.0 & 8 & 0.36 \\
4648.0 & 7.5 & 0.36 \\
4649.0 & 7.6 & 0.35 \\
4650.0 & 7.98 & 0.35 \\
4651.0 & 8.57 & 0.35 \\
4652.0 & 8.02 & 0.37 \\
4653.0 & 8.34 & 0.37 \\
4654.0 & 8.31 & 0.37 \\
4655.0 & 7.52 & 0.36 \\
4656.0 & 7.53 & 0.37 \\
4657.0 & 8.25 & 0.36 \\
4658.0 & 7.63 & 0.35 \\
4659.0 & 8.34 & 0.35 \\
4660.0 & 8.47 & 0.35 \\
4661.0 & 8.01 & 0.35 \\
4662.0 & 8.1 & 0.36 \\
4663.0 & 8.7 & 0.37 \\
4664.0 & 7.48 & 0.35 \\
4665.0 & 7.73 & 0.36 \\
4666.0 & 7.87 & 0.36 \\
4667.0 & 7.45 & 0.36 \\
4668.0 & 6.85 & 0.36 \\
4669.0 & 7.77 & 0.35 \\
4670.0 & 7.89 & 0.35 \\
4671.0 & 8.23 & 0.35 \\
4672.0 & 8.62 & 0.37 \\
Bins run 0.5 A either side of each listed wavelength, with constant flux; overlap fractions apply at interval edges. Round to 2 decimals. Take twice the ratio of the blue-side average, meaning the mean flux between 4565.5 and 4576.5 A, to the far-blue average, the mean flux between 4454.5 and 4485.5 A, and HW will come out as 2.18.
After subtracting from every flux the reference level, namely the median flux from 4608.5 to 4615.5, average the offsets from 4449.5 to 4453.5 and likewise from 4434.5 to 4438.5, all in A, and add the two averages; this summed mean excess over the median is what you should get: -1.0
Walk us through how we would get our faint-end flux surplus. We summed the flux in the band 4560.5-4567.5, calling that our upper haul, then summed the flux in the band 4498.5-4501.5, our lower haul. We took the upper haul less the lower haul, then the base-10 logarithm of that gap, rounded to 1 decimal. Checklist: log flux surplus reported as 1.5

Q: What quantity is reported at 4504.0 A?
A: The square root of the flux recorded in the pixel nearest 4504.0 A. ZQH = 2.99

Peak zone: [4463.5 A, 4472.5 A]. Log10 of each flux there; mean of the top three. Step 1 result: 0.901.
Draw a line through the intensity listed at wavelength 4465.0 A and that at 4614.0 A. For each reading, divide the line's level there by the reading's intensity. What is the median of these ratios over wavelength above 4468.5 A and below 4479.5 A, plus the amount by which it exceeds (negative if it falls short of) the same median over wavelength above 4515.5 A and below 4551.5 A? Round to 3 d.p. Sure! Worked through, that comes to 1.129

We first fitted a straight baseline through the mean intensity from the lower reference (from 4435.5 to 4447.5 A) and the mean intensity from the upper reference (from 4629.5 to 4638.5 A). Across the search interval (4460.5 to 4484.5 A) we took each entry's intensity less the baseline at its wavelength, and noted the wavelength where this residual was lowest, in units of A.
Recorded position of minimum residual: 4469.0 A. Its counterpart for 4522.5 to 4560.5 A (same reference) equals 4528.0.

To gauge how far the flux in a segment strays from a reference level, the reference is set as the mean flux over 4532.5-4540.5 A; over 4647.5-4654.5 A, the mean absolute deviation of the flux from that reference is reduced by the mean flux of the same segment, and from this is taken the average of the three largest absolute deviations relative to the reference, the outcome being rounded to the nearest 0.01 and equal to -8.25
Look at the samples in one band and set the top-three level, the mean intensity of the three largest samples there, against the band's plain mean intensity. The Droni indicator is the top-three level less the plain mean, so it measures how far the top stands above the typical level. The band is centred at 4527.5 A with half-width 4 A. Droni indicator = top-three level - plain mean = 0.48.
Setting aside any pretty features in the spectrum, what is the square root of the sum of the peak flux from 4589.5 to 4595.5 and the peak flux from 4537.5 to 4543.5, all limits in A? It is 4.20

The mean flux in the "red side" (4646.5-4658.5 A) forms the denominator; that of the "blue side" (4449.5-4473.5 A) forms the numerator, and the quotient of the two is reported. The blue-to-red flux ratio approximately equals 0.94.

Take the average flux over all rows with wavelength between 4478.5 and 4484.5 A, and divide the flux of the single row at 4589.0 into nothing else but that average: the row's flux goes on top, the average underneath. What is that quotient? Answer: 1.09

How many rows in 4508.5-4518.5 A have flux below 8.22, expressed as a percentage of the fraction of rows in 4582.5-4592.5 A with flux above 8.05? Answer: 1750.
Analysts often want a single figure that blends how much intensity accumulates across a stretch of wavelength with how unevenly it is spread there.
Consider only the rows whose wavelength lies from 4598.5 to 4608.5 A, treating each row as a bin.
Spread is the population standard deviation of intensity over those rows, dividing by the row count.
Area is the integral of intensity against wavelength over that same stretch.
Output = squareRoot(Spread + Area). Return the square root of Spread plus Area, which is 8.95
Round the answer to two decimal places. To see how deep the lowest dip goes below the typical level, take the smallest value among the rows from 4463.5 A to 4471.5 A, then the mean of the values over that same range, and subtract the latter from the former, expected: -0.76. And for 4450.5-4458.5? -1.02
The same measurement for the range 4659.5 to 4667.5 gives -0.53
